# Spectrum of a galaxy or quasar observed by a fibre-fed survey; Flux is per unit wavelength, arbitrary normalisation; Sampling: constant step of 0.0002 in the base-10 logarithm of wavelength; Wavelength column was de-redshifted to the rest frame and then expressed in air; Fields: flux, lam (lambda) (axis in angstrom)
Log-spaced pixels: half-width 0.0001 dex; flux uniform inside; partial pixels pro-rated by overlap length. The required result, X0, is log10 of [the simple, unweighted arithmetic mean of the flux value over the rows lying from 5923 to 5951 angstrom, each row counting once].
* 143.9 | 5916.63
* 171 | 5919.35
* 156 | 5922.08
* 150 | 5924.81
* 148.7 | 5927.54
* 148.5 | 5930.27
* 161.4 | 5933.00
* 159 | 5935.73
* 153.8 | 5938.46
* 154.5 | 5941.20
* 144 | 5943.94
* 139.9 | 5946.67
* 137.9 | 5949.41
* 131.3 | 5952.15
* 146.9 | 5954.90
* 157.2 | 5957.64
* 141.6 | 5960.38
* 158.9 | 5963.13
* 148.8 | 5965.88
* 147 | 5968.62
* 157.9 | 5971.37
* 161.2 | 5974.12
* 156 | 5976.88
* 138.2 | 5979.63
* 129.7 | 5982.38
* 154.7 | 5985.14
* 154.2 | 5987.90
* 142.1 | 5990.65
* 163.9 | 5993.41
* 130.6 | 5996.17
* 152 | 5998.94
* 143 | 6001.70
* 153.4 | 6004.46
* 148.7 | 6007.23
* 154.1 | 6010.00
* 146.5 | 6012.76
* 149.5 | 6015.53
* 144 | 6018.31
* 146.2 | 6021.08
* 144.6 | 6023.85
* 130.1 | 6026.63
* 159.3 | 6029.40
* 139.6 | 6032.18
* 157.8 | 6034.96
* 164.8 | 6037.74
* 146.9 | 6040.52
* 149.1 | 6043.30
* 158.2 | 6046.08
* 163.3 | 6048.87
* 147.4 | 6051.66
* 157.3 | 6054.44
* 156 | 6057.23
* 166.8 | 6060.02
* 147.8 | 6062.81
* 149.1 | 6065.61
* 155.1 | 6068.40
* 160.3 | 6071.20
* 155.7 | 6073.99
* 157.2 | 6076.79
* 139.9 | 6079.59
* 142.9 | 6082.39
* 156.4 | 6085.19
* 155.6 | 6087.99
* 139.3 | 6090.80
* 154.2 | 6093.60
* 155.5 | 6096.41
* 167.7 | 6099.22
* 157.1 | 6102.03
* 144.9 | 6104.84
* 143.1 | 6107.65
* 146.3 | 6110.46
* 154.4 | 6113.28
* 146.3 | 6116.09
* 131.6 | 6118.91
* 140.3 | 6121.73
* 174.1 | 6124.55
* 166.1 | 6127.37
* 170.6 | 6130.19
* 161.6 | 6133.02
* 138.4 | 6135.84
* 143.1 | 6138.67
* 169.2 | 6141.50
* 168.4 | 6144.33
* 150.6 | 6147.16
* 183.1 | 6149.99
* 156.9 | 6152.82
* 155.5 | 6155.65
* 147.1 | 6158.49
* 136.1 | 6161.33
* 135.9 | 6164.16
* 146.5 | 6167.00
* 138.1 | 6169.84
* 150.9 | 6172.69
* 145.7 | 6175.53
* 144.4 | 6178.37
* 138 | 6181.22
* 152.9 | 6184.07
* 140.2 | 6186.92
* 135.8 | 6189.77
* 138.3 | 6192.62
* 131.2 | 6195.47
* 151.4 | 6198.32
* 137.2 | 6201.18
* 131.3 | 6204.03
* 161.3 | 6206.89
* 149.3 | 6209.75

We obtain 2.18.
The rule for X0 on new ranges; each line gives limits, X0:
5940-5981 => 2.17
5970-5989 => 2.18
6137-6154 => 2.21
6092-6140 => 2.18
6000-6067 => 2.18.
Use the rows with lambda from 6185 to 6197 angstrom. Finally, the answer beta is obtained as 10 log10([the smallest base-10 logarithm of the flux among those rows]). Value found 3.26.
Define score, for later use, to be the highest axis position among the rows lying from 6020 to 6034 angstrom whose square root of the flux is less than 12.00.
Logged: 6032.18 angstrom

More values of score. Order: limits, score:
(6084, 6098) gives 6090.80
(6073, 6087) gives 6082.39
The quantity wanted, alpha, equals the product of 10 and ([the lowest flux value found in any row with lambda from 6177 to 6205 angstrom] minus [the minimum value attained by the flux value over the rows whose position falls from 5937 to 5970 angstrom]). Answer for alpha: -1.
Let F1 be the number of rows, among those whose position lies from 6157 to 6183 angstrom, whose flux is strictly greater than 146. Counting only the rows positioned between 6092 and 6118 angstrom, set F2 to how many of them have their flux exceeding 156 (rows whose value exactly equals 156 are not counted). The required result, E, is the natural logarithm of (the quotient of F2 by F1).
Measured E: -0.4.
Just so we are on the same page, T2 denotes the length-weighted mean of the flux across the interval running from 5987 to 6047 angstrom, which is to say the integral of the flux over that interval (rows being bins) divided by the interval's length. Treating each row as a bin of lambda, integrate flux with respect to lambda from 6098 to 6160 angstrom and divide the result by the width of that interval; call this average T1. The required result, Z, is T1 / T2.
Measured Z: 1.042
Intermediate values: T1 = 155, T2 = 149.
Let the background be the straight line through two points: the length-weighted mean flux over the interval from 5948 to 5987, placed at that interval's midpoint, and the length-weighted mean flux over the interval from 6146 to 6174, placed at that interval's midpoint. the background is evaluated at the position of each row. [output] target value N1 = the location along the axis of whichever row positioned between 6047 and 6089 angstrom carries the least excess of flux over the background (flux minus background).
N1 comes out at 6079.59 angstrom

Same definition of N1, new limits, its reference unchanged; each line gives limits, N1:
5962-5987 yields 5982.38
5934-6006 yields 5982.38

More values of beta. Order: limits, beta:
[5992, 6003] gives 3.26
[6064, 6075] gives 3.37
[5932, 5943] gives 3.40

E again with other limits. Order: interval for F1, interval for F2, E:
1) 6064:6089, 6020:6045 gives -0.8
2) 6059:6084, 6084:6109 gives -0.8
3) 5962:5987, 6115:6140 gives -0.6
